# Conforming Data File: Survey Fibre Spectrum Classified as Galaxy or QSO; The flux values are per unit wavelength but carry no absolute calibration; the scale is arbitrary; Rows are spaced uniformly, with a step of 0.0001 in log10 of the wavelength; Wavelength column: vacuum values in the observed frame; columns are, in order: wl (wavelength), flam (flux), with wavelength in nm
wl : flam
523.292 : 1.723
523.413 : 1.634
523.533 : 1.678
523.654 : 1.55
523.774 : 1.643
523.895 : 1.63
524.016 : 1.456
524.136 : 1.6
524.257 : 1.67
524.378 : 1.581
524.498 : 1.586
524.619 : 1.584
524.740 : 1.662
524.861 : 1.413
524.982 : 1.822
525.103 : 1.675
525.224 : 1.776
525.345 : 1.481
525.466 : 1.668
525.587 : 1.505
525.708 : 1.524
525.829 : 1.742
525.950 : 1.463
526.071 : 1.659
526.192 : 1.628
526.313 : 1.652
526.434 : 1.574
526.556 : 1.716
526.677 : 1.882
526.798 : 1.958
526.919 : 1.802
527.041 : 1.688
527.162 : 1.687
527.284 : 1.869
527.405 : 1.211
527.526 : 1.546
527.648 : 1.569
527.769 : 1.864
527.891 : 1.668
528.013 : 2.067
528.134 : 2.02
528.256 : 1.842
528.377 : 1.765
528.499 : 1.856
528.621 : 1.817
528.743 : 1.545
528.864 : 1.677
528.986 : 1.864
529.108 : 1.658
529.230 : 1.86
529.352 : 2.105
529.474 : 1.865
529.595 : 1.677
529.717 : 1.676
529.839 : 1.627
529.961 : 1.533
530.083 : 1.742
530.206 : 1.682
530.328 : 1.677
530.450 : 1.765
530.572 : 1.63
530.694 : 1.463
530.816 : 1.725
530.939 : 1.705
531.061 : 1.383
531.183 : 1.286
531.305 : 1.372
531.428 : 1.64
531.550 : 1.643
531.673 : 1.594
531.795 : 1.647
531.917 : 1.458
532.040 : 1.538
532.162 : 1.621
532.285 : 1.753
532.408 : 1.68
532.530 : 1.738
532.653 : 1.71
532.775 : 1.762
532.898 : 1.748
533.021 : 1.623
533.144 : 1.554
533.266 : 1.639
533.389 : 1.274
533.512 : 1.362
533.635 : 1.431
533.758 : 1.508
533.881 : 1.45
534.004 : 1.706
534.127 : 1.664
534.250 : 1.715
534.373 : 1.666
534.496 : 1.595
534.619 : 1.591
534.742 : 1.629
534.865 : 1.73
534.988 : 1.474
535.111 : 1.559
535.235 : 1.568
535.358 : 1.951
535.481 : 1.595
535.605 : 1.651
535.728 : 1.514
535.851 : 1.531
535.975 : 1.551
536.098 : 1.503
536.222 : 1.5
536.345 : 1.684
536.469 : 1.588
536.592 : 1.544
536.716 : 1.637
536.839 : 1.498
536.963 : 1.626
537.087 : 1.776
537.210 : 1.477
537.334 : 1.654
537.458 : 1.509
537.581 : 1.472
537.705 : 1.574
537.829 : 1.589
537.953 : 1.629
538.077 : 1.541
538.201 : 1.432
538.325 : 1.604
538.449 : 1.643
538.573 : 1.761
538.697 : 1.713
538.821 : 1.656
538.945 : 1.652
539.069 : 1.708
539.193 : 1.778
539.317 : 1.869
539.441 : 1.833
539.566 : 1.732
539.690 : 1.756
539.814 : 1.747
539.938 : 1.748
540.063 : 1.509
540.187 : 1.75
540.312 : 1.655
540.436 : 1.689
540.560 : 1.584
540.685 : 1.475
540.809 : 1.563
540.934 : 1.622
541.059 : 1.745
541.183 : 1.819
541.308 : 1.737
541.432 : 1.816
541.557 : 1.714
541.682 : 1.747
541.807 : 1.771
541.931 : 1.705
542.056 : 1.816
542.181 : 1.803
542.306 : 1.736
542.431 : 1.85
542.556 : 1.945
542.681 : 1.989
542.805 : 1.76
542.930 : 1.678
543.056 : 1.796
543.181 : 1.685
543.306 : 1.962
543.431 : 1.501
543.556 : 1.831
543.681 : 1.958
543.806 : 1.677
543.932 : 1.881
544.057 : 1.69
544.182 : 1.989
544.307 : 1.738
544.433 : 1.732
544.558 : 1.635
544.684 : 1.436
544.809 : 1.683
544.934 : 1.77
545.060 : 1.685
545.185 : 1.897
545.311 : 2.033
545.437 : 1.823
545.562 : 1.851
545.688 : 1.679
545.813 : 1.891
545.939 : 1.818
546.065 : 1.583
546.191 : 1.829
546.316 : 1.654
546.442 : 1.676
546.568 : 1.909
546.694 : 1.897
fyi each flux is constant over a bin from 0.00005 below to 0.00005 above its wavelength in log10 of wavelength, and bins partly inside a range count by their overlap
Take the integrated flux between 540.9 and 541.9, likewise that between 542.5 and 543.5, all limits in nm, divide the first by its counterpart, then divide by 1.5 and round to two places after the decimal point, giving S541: 0.65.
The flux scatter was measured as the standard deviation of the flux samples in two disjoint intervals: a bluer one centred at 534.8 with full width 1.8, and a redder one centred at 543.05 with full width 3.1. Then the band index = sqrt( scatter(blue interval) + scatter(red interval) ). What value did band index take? 0.48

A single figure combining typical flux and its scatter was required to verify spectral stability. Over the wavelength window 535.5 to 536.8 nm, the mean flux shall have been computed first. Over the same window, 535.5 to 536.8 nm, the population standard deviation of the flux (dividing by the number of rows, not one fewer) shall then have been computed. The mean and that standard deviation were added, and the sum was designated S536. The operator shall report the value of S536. 1.63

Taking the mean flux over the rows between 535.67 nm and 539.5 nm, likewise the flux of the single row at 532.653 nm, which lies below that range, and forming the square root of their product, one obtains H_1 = 1.66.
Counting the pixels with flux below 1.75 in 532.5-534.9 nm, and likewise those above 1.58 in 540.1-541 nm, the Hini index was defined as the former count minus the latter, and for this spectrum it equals 14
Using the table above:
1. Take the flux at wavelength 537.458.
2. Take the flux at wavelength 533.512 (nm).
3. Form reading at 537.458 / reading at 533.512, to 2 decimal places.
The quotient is 1.11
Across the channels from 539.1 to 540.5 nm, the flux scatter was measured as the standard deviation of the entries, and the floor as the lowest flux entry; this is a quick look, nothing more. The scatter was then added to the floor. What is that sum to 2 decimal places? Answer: 1.60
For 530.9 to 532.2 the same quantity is 1.42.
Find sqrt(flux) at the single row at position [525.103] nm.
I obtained 1.29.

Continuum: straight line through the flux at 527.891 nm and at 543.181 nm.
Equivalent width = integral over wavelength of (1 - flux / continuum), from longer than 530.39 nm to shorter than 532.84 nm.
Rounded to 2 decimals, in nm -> 0.10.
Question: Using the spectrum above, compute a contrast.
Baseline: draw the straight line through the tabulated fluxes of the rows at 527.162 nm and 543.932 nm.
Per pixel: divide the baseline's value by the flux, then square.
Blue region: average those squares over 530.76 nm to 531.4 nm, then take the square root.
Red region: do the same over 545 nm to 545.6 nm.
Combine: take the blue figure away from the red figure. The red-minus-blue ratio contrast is -0.16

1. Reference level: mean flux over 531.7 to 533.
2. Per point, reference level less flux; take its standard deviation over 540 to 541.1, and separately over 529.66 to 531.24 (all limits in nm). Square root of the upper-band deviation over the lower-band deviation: 0.81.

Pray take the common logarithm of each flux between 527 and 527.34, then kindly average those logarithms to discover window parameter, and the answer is 0.242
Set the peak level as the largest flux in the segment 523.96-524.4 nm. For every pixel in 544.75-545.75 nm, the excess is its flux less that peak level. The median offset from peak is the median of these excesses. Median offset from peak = 0.13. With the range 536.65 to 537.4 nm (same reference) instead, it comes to -0.04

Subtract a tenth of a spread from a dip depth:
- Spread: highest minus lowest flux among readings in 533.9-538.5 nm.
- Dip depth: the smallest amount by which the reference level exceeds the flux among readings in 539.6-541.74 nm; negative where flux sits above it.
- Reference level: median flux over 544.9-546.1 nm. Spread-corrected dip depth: -0.05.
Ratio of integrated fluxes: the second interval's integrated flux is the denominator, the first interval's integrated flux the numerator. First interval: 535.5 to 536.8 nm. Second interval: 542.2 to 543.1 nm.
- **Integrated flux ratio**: 1.2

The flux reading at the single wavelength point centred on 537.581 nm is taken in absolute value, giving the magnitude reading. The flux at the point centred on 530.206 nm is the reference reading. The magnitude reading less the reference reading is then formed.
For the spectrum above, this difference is -0.21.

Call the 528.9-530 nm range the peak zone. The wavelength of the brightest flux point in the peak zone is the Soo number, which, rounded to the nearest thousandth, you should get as 529.352 nm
